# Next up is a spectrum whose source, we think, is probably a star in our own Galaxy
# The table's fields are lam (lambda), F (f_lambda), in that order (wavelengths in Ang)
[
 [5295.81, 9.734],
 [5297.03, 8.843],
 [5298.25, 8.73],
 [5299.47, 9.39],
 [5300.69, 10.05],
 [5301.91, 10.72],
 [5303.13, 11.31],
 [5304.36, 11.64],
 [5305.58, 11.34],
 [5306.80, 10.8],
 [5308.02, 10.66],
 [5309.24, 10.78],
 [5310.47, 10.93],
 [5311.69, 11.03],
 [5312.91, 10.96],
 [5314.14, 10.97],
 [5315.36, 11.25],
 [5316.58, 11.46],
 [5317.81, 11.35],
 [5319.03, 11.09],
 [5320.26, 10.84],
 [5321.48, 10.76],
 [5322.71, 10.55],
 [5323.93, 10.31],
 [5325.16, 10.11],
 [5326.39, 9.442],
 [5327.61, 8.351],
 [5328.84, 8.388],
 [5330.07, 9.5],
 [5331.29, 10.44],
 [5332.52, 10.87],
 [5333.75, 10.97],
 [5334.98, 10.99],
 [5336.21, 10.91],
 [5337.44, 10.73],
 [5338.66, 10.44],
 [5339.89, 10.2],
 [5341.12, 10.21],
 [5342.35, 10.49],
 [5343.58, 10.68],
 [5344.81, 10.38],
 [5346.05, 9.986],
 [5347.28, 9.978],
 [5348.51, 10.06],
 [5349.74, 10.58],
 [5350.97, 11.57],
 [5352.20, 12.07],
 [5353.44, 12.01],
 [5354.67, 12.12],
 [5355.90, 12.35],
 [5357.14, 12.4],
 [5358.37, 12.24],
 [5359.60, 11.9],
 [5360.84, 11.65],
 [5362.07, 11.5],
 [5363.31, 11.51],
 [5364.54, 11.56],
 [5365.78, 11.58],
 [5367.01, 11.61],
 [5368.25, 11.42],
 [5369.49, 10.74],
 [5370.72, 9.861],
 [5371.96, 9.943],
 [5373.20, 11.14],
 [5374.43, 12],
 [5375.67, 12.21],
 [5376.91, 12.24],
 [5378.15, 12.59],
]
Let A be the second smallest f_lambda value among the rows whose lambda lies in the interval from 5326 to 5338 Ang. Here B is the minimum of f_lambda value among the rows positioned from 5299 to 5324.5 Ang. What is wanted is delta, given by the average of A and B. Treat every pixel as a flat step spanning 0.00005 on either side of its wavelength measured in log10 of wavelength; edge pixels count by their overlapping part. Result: 8.9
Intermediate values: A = 8.388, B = 9.39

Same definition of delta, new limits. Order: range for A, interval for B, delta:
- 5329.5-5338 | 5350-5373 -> 10.2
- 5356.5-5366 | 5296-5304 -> 10.1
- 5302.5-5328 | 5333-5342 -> 9.8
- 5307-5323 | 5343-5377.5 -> 10.3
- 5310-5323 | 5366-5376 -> 10.3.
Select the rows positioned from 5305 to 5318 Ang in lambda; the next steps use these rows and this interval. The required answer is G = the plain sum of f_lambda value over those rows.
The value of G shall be 122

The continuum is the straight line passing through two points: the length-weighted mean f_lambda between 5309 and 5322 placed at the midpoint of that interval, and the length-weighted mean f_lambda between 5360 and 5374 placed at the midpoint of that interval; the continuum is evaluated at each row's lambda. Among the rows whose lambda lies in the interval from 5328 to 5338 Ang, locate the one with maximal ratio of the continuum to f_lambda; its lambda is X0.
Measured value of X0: 5328.84 Ang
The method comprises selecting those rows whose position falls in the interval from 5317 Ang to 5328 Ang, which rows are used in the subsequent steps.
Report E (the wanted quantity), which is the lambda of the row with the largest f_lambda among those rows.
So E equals 5317.81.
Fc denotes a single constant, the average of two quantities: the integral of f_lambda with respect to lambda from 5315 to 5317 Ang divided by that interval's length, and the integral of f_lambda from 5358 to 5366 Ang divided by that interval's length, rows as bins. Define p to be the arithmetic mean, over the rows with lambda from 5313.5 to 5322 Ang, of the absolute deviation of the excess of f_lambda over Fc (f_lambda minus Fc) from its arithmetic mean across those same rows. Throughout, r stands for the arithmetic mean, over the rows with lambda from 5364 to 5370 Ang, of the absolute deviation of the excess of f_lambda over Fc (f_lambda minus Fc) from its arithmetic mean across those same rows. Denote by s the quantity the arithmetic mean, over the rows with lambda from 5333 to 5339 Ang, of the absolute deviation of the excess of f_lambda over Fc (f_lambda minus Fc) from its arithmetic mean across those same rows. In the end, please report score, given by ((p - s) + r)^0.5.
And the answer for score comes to 0.5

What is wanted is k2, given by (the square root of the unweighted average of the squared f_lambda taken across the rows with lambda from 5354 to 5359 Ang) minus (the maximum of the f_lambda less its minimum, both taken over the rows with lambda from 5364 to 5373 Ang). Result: 10.5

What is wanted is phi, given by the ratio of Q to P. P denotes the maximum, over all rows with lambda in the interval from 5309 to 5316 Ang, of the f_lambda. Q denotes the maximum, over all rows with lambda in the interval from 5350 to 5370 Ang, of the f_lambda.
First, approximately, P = 11.25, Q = 12.4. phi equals 1.10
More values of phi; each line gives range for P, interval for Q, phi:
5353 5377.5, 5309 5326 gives 0.92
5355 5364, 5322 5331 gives 0.85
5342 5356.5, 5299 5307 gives 0.94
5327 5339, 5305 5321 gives 1.04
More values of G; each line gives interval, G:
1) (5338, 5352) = 115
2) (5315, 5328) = 116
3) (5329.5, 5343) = 116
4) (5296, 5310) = 114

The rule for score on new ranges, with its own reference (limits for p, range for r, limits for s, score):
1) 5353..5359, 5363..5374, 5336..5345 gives 0.7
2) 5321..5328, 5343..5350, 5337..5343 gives 0.9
